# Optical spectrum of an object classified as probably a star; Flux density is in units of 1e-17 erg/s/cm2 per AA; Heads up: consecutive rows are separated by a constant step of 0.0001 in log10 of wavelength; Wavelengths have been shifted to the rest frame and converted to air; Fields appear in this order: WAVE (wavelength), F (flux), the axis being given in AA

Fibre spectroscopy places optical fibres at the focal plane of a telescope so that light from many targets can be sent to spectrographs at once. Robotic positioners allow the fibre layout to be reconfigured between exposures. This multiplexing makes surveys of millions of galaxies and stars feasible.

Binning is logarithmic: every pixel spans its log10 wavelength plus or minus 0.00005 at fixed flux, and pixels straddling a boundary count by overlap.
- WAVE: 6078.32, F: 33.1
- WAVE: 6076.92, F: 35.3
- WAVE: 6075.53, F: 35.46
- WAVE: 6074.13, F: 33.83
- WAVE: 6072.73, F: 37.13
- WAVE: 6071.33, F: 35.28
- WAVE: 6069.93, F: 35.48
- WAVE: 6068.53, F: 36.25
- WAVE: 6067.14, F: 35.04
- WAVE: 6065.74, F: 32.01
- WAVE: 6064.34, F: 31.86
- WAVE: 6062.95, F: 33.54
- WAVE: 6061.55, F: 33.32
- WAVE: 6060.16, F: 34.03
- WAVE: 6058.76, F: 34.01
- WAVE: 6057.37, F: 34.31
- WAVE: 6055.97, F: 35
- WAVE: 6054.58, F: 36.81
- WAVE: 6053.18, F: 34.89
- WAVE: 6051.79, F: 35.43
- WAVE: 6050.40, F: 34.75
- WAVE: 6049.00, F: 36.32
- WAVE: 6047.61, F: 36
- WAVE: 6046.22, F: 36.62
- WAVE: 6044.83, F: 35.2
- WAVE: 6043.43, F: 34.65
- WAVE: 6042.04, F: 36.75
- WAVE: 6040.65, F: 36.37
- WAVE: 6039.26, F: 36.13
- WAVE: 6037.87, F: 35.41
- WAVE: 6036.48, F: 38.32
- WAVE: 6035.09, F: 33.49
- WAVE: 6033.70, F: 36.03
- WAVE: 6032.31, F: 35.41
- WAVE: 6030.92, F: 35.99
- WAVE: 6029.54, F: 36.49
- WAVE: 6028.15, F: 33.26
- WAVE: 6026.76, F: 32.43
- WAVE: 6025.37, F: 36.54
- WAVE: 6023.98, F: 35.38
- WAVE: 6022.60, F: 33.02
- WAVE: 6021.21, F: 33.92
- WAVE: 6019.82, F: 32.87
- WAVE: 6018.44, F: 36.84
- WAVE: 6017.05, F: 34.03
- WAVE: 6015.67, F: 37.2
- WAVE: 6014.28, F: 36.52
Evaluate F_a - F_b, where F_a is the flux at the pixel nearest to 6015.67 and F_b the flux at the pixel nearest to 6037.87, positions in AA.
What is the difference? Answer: 1.8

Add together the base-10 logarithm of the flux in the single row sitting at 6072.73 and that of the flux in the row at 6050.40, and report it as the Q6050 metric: 3.11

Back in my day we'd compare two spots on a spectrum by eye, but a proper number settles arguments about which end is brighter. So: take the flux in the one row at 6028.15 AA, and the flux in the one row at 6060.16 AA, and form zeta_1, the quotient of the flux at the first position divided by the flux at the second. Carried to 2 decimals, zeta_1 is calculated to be 0.98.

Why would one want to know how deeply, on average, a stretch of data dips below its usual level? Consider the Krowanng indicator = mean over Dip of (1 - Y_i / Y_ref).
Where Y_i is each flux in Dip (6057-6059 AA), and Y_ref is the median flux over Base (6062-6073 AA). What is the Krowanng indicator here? 0.028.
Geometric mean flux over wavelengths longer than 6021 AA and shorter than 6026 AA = 34.69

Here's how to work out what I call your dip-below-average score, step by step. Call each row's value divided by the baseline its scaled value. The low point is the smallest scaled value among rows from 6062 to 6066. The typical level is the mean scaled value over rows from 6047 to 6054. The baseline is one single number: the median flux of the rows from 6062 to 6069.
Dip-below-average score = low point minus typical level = -0.11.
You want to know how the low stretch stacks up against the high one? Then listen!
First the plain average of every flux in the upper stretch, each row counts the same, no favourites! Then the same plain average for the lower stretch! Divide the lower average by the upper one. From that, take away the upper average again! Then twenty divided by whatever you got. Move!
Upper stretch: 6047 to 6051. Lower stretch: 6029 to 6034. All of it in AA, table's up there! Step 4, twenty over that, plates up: -0.577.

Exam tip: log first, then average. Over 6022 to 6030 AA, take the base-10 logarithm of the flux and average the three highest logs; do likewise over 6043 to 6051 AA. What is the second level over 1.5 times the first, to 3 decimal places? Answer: 0.668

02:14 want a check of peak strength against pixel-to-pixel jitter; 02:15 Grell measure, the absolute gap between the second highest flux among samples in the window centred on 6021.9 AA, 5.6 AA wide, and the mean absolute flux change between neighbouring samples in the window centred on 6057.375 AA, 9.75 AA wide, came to 33.0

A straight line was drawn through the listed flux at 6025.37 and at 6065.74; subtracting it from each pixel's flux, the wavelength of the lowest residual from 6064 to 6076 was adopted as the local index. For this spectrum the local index 6064.34 AA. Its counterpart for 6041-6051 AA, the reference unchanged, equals 6043.43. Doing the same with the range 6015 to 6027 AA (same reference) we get 6019.82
